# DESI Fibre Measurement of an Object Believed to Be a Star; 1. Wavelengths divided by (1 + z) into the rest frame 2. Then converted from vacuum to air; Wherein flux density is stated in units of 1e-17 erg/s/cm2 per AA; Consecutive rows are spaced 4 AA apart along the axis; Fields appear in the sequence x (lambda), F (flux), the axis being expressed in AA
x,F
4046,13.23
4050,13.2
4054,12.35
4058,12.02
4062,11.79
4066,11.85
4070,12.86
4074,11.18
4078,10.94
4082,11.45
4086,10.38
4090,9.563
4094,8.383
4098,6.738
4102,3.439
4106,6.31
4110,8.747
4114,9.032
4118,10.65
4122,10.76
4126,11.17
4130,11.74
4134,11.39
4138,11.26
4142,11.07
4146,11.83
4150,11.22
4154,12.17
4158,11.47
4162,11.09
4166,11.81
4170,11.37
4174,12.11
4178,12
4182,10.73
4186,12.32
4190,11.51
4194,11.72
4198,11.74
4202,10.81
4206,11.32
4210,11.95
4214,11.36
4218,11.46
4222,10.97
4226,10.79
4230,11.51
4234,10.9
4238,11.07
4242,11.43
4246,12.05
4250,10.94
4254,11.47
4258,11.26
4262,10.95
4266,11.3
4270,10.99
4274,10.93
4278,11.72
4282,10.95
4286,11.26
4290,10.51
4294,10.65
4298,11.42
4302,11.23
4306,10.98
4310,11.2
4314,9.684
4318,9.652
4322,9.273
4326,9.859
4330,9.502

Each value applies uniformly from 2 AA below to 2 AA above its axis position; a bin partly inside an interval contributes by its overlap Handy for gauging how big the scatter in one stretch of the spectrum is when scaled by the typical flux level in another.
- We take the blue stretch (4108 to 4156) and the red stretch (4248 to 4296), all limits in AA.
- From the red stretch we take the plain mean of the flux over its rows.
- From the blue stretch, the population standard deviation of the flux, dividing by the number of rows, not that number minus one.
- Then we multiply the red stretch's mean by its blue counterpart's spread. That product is 11.1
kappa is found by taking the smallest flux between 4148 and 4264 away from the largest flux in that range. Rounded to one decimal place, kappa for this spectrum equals 1.6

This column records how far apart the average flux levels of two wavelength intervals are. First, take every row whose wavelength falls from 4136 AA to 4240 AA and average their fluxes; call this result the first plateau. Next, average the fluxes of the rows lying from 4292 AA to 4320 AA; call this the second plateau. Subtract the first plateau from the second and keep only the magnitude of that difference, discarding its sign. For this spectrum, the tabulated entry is 0.76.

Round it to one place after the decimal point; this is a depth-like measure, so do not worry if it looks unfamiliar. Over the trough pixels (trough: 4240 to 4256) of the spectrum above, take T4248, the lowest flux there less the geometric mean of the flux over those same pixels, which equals -0.5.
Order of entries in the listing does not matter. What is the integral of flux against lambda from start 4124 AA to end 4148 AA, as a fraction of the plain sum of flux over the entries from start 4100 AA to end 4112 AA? 15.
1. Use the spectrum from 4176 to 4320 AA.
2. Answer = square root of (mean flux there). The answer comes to 3.34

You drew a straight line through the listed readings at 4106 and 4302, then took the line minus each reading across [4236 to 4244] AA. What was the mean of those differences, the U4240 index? -2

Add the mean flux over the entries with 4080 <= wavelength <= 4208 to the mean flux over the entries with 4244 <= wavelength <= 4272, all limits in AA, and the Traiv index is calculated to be 21.8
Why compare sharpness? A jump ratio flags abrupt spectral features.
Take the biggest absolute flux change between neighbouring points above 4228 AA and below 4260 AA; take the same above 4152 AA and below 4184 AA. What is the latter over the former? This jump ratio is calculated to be 1.1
